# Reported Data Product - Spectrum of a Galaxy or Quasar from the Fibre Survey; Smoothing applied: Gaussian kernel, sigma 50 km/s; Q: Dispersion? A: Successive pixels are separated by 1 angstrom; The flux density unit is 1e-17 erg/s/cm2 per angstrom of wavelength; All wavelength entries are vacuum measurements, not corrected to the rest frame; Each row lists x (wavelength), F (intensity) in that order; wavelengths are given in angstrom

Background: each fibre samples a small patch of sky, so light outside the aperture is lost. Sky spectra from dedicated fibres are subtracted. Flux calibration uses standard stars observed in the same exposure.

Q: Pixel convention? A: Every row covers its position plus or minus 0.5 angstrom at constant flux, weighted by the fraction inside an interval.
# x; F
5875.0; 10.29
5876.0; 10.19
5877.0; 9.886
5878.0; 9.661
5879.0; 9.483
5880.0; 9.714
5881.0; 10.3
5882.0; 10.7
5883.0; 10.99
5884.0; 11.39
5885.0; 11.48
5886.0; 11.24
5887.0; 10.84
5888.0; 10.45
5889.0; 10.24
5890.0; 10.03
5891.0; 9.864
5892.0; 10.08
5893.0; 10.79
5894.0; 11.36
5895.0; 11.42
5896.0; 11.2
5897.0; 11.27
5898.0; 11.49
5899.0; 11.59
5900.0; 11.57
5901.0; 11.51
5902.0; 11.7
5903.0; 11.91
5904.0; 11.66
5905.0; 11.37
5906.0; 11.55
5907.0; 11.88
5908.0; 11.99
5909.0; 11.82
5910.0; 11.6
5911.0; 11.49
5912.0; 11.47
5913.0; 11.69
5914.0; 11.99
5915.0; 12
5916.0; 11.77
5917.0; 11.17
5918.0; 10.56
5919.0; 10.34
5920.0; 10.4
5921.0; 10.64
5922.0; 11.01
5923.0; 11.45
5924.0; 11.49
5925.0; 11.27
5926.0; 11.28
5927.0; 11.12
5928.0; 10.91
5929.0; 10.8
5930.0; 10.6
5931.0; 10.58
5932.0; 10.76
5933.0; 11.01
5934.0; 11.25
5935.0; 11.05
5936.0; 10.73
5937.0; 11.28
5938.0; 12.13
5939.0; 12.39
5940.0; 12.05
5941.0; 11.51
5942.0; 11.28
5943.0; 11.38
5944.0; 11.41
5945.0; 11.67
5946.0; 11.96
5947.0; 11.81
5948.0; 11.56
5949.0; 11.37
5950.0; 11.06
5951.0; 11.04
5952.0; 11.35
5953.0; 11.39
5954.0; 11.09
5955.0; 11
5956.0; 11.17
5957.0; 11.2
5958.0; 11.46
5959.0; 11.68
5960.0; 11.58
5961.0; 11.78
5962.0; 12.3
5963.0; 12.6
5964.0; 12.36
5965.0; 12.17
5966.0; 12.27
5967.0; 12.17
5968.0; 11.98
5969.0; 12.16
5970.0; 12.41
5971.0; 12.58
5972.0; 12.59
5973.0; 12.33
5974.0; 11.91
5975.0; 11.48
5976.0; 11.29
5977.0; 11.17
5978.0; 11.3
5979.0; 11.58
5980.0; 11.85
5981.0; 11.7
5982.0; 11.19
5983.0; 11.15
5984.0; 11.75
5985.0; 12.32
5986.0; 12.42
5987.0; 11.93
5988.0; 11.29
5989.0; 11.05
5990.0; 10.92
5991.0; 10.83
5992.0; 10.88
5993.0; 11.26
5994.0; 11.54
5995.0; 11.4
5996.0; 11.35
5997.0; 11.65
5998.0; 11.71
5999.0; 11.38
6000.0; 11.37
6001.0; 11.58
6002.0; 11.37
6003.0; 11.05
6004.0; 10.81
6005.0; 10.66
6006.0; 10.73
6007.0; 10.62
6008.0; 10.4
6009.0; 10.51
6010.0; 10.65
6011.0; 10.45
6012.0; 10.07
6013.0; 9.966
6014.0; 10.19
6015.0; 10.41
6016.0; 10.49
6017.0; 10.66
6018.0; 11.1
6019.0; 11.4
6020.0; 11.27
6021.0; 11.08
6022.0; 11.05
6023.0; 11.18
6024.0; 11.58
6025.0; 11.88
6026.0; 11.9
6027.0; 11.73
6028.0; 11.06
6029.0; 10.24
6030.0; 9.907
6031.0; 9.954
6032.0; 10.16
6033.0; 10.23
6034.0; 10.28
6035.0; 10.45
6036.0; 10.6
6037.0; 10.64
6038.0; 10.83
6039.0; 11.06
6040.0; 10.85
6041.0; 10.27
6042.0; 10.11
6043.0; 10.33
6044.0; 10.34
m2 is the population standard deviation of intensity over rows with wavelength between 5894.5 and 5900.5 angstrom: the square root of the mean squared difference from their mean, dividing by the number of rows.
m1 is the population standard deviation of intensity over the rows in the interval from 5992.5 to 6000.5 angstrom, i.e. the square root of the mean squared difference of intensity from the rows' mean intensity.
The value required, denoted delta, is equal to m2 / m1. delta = 0.98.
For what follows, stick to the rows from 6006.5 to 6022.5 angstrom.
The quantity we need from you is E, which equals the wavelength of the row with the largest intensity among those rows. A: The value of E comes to 6019.0 angstrom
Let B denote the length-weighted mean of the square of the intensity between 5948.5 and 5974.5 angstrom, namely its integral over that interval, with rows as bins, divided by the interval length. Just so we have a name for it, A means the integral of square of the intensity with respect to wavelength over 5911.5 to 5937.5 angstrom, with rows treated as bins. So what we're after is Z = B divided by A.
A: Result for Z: 0.044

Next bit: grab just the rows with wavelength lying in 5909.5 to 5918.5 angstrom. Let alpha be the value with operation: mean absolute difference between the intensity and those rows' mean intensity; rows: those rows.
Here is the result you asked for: 0.31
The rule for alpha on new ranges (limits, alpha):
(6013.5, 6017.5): 0.14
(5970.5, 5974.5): 0.23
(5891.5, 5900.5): 0.34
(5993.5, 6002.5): 0.12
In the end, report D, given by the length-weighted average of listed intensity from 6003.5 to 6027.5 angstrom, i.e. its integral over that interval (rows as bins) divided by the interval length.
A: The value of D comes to 10.9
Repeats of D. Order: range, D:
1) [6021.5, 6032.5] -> 11.0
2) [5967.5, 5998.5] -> 11.6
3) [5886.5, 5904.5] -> 11.1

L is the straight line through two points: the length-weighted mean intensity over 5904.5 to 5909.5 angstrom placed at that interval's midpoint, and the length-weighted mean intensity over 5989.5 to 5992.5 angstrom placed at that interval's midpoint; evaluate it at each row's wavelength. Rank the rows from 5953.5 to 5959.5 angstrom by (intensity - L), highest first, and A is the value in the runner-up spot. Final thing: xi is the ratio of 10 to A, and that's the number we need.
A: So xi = 40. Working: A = 0.3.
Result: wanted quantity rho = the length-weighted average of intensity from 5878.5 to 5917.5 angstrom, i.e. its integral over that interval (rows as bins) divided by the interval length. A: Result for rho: 11.2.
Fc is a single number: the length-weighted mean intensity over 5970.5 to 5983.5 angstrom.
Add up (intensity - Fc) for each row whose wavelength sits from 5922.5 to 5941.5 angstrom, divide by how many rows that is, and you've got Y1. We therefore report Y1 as -0.46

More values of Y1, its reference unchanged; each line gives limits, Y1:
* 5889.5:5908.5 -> -0.43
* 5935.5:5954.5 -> -0.20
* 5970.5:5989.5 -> 0.03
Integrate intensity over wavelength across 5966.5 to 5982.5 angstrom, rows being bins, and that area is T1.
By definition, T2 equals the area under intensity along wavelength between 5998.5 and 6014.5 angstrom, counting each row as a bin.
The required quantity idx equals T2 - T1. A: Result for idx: -18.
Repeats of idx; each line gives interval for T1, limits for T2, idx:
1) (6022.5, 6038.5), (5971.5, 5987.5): 15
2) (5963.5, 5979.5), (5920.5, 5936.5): -16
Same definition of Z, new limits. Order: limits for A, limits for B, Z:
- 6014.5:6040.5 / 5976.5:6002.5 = 0.043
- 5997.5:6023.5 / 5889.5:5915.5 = 0.042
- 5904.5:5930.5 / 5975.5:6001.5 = 0.040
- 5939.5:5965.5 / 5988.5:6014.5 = 0.034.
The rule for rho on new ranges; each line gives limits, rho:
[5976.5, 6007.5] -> 11.3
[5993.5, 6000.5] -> 11.5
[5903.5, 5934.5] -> 11.3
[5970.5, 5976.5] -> 12.0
